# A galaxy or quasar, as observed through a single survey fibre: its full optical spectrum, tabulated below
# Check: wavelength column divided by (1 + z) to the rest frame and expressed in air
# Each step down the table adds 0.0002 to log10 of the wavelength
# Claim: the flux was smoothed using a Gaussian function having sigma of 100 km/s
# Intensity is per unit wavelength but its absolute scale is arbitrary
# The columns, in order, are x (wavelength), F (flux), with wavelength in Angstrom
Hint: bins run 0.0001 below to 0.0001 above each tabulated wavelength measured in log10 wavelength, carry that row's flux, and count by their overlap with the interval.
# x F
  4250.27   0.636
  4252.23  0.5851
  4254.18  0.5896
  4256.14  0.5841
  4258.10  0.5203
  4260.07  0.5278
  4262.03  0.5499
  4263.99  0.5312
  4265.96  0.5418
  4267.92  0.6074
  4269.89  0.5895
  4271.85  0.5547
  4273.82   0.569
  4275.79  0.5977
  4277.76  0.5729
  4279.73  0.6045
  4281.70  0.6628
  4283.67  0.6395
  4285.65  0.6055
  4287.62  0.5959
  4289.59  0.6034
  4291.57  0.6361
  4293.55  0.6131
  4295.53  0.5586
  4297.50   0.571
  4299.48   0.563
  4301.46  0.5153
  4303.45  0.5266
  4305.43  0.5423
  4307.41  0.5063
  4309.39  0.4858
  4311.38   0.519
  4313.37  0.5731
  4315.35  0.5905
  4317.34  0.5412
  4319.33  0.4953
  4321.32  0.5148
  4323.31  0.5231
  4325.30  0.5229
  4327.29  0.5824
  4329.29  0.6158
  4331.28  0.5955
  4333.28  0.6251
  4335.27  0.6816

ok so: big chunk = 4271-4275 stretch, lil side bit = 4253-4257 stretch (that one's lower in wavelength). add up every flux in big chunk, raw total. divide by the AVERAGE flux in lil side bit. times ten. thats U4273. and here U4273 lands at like 19.1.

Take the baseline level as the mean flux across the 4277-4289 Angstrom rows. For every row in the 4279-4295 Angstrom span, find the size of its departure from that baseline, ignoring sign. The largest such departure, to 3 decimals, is 0.049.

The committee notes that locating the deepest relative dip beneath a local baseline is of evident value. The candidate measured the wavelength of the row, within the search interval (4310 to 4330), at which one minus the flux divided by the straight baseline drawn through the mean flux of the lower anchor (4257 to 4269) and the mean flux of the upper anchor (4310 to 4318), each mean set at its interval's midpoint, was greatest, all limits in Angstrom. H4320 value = 4319.33 Angstrom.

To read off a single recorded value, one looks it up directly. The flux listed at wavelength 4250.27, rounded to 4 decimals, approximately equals 0.6360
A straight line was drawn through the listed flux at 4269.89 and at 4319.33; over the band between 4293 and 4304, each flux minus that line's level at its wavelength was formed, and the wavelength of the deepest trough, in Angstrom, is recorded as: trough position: 4301.46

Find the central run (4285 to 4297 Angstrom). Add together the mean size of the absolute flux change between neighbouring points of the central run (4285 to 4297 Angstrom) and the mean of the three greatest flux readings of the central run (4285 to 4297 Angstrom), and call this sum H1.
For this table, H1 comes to 0.644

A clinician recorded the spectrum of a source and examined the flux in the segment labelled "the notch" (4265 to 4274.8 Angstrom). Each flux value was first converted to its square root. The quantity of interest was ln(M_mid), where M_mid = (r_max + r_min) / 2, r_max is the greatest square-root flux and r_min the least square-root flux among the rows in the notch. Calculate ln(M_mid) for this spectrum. -0.277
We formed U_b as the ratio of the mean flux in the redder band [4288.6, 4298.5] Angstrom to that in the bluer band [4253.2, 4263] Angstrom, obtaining 1.08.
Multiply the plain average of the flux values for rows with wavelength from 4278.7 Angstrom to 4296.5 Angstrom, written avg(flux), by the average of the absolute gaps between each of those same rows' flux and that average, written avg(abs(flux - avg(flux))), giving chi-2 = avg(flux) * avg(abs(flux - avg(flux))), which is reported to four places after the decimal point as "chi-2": 0.0134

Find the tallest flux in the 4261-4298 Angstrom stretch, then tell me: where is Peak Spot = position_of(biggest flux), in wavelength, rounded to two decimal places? 4281.70 Angstrom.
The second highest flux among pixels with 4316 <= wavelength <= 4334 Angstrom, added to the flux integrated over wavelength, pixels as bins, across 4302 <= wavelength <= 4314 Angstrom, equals 6.9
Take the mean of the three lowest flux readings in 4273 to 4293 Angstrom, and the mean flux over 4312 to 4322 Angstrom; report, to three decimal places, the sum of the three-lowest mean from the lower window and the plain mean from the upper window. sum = 1.122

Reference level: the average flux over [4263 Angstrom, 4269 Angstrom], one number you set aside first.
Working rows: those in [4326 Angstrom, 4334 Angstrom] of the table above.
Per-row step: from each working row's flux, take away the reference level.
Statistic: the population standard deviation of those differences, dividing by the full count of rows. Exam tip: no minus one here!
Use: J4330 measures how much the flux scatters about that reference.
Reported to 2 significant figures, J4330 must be 0.017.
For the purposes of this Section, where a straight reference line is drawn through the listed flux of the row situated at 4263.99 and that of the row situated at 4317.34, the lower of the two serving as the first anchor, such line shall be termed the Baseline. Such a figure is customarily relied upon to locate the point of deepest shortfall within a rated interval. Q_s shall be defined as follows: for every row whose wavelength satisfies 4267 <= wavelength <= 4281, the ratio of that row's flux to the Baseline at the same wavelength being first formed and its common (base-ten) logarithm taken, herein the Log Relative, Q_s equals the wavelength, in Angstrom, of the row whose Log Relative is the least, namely 4271.85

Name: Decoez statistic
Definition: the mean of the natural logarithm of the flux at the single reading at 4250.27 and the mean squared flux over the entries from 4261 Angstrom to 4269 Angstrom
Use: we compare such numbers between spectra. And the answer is -0.070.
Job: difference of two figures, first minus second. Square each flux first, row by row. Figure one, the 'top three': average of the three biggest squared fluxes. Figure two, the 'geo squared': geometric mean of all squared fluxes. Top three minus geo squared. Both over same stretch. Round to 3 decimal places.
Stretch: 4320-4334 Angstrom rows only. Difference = 0.054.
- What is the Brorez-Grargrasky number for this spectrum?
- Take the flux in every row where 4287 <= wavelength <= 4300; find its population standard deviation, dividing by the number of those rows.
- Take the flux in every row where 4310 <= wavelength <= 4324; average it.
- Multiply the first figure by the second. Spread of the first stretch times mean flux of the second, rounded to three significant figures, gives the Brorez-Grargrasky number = 0.0142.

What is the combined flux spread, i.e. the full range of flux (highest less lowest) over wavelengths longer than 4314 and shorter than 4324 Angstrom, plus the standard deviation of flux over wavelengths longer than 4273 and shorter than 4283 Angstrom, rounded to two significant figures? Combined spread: 0.13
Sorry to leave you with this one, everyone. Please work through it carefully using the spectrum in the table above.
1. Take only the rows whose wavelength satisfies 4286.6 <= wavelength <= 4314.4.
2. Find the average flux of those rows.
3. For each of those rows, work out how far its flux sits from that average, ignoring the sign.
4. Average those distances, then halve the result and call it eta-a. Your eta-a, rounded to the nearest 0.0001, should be 0.0180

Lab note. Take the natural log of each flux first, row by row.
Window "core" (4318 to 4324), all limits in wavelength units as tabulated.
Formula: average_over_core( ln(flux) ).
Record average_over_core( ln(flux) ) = -0.67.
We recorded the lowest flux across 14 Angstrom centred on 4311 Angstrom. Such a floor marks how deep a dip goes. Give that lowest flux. 0.4858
